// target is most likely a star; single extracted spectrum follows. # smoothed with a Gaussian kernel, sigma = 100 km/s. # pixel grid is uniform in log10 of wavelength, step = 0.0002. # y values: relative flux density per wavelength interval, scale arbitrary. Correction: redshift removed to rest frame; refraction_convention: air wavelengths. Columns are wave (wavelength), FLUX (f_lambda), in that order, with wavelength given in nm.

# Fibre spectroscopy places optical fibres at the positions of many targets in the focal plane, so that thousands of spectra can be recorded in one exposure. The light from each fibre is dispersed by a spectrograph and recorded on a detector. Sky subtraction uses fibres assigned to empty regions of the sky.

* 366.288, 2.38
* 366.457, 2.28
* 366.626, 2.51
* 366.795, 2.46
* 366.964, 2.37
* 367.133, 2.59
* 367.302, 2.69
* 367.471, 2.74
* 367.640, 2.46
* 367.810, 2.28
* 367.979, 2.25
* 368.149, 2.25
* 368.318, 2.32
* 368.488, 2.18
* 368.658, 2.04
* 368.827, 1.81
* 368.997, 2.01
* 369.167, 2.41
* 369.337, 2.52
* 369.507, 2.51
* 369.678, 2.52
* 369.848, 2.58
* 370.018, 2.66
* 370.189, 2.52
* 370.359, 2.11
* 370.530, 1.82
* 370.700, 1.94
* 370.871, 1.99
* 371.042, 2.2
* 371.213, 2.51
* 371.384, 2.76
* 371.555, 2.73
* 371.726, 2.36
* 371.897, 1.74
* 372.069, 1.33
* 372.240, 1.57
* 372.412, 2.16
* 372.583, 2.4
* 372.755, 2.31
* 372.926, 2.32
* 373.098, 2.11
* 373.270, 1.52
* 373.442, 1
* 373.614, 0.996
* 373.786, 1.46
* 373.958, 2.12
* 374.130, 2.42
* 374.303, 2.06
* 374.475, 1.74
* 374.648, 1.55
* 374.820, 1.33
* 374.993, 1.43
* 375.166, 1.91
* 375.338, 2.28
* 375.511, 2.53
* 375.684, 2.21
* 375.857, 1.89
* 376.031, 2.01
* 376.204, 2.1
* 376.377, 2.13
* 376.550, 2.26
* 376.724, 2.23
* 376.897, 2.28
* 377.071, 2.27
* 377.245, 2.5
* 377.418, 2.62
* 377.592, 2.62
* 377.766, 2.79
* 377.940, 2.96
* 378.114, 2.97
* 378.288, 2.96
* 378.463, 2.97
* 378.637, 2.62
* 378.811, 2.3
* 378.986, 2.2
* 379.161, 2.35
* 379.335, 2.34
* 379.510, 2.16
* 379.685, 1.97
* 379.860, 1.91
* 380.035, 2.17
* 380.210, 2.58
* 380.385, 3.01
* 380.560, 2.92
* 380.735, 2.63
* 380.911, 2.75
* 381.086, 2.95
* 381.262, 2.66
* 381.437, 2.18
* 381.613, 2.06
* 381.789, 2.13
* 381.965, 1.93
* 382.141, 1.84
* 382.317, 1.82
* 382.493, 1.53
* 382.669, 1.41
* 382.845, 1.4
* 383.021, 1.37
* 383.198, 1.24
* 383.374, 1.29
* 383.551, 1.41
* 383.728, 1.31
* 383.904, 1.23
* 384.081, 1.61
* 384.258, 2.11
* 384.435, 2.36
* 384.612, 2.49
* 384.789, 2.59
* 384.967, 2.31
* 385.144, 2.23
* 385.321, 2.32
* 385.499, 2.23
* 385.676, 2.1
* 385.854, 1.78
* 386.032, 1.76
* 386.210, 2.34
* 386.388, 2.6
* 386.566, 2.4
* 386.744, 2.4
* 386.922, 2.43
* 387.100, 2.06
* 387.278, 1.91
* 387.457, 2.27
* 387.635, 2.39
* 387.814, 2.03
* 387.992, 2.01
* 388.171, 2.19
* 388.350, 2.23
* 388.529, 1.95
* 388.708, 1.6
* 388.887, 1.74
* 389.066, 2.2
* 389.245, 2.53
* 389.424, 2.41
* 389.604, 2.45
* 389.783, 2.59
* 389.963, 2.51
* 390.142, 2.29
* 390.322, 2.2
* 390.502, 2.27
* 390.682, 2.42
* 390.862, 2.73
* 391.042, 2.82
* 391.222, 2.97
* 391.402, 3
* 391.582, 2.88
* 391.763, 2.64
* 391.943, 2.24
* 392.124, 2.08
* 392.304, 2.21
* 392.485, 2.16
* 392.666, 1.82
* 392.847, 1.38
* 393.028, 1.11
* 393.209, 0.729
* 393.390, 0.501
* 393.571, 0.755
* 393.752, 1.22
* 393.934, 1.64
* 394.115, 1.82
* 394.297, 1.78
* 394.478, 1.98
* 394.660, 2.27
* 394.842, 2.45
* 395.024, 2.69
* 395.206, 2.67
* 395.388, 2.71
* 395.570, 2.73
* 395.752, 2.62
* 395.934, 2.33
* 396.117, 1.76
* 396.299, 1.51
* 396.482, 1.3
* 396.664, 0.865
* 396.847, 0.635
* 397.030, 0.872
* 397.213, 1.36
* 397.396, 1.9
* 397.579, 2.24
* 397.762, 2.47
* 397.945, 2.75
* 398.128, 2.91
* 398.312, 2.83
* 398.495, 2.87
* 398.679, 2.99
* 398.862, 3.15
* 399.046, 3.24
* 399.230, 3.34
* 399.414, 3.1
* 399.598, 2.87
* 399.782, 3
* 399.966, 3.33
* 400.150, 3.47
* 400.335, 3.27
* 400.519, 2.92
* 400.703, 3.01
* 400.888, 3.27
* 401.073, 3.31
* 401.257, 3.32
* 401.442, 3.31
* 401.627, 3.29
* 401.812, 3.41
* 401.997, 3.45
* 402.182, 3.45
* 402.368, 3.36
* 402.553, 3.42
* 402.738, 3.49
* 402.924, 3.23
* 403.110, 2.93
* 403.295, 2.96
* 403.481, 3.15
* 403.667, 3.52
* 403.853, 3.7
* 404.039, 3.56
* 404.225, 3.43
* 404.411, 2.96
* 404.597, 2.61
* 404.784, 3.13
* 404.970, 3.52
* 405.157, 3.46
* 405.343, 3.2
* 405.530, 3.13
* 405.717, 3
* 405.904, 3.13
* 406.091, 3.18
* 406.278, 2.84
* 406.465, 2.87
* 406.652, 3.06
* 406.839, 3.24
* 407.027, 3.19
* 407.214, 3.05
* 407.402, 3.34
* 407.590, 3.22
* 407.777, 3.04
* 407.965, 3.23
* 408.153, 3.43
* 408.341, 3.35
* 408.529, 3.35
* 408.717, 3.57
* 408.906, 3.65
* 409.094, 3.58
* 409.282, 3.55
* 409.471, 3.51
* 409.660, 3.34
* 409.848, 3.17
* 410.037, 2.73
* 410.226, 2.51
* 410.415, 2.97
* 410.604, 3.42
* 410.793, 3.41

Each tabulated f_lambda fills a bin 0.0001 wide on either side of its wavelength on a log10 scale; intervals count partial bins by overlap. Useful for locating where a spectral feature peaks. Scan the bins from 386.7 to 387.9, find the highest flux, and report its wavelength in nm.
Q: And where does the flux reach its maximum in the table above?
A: 386.922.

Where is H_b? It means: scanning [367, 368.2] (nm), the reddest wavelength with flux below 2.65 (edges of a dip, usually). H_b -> 368.149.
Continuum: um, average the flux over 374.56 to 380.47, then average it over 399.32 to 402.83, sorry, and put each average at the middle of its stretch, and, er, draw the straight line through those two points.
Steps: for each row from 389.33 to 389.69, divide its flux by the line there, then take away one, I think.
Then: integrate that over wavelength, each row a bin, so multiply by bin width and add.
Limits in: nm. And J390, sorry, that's -0.047 nm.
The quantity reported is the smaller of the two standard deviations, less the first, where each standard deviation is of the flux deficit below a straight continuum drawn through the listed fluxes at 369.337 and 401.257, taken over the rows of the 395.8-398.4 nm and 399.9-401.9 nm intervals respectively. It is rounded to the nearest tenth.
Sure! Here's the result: -0.6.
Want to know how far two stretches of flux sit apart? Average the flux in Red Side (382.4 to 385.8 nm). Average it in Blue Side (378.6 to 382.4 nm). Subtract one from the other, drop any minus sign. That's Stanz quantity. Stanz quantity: 0.52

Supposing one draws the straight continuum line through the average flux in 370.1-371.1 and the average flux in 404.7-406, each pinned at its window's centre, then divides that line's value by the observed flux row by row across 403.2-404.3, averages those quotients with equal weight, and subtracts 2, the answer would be -1.06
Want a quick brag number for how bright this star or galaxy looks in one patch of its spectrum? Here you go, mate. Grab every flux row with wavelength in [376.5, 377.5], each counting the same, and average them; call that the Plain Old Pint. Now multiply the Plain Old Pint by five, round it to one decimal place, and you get 11.8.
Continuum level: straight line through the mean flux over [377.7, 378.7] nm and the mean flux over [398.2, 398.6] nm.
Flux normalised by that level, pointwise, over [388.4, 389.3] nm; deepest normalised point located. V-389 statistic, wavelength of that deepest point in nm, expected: 388.708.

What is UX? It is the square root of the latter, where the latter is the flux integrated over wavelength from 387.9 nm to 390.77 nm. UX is 2.53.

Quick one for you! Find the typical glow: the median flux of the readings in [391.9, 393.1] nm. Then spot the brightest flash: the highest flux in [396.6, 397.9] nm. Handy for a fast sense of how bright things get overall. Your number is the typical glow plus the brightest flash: 4.55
